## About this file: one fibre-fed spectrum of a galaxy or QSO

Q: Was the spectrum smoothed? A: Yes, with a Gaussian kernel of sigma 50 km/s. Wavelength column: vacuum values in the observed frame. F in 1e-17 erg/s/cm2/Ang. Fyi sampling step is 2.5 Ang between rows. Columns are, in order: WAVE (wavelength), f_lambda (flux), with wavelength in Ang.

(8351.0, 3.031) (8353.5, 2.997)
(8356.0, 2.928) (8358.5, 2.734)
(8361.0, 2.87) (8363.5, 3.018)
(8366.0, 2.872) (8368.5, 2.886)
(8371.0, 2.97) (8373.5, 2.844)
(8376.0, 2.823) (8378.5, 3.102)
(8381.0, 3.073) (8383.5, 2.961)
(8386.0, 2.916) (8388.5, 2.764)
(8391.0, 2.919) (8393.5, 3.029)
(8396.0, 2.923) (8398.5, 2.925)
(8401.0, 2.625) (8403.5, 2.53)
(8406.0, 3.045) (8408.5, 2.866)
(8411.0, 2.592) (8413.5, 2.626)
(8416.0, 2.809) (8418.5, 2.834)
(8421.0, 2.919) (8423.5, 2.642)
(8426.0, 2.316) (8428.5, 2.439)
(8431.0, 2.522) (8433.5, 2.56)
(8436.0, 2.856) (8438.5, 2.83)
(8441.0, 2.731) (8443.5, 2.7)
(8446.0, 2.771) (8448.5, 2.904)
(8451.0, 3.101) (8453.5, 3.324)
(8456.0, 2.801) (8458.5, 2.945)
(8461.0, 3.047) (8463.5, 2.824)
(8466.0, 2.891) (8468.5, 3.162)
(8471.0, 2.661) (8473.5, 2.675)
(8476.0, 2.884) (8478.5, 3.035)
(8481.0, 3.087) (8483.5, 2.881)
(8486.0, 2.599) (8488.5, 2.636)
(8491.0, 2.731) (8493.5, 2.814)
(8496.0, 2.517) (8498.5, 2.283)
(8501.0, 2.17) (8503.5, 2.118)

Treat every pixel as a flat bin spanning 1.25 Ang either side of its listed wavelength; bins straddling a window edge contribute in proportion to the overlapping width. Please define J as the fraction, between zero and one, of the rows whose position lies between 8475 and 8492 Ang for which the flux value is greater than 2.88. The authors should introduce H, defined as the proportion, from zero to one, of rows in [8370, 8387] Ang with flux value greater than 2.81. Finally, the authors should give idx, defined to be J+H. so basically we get 1.6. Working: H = 1.00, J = 0.57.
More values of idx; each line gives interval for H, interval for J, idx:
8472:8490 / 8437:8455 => 1.0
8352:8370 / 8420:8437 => 1.0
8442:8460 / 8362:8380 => 1.1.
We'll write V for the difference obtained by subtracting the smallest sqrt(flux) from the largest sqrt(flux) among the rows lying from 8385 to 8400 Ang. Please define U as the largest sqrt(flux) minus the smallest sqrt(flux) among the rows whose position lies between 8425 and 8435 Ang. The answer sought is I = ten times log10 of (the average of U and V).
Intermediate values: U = 0.078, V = 0.078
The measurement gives -11.1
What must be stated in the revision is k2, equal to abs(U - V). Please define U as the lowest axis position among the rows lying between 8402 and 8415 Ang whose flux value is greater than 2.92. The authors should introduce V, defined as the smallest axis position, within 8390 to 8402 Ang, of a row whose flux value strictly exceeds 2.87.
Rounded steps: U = 8406.0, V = 8391.0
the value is 15.0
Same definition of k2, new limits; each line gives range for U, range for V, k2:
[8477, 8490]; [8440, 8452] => 30.0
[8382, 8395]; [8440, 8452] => 65.0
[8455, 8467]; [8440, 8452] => 10.0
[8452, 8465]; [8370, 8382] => 82.5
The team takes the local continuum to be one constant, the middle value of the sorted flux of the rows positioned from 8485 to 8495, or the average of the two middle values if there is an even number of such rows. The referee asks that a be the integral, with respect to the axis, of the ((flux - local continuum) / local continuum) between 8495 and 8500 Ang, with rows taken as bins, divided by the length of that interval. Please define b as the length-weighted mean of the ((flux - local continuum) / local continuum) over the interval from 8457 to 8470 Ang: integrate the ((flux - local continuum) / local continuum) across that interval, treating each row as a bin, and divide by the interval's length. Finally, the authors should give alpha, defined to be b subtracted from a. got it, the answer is -0.22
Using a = -0.11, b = 0.10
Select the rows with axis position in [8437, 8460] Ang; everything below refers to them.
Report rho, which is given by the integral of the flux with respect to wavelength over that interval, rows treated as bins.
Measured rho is 66.7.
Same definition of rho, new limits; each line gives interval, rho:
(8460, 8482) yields 64.1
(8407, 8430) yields 61.5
